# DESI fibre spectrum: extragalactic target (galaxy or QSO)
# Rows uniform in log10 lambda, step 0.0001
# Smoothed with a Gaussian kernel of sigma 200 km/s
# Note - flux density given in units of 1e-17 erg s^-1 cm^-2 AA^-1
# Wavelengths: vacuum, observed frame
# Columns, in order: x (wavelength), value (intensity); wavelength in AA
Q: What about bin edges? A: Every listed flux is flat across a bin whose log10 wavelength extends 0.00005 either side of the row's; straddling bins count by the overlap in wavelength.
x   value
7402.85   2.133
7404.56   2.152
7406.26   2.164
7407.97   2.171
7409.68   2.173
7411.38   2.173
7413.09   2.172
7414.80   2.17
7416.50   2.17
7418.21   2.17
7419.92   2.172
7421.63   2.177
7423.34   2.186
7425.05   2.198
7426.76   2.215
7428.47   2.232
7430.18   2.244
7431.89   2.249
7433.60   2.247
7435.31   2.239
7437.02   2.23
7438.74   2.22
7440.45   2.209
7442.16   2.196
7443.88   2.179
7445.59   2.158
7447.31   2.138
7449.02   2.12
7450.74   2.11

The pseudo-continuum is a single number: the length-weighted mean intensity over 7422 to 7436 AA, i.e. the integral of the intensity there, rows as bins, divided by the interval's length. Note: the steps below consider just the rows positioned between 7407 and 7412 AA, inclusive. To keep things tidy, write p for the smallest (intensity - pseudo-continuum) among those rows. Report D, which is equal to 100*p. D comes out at -5.4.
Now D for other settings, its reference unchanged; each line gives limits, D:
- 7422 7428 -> -3.9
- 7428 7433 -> 0.7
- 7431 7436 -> 1.4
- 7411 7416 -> -5.5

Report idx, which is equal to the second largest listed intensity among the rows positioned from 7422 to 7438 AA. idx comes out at 2.247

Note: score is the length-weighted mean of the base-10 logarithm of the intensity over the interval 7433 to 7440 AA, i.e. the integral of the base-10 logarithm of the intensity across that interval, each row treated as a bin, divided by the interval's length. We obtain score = 0.349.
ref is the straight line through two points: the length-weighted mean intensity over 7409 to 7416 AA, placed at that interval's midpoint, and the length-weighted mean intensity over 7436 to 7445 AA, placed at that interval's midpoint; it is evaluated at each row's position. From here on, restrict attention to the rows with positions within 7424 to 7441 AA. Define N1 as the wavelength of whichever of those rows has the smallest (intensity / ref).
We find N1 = 7440.45 AA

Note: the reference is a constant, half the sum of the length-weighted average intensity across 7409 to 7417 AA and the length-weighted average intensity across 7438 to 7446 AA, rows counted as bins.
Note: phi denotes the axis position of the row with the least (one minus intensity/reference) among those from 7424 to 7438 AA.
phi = 7431.89 AA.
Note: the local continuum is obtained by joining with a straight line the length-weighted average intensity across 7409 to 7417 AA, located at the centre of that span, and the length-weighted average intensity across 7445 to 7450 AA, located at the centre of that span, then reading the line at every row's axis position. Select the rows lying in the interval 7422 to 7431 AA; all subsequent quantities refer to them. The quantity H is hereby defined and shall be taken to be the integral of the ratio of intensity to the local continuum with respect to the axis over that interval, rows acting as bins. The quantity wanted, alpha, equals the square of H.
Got 85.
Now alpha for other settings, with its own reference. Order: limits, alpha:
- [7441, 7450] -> 83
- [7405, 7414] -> 80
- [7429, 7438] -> 88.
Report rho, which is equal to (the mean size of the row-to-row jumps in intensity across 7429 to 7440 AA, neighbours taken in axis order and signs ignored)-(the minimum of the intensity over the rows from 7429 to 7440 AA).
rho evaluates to -2.213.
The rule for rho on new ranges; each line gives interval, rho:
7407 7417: -2.169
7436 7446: -2.144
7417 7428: -2.161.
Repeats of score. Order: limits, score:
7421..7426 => 0.340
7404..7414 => 0.336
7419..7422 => 0.337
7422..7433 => 0.346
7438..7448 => 0.339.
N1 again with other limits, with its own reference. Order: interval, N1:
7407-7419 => 7418.21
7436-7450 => 7449.02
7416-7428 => 7418.21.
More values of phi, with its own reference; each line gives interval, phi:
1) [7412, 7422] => 7421.63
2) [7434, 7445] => 7435.31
